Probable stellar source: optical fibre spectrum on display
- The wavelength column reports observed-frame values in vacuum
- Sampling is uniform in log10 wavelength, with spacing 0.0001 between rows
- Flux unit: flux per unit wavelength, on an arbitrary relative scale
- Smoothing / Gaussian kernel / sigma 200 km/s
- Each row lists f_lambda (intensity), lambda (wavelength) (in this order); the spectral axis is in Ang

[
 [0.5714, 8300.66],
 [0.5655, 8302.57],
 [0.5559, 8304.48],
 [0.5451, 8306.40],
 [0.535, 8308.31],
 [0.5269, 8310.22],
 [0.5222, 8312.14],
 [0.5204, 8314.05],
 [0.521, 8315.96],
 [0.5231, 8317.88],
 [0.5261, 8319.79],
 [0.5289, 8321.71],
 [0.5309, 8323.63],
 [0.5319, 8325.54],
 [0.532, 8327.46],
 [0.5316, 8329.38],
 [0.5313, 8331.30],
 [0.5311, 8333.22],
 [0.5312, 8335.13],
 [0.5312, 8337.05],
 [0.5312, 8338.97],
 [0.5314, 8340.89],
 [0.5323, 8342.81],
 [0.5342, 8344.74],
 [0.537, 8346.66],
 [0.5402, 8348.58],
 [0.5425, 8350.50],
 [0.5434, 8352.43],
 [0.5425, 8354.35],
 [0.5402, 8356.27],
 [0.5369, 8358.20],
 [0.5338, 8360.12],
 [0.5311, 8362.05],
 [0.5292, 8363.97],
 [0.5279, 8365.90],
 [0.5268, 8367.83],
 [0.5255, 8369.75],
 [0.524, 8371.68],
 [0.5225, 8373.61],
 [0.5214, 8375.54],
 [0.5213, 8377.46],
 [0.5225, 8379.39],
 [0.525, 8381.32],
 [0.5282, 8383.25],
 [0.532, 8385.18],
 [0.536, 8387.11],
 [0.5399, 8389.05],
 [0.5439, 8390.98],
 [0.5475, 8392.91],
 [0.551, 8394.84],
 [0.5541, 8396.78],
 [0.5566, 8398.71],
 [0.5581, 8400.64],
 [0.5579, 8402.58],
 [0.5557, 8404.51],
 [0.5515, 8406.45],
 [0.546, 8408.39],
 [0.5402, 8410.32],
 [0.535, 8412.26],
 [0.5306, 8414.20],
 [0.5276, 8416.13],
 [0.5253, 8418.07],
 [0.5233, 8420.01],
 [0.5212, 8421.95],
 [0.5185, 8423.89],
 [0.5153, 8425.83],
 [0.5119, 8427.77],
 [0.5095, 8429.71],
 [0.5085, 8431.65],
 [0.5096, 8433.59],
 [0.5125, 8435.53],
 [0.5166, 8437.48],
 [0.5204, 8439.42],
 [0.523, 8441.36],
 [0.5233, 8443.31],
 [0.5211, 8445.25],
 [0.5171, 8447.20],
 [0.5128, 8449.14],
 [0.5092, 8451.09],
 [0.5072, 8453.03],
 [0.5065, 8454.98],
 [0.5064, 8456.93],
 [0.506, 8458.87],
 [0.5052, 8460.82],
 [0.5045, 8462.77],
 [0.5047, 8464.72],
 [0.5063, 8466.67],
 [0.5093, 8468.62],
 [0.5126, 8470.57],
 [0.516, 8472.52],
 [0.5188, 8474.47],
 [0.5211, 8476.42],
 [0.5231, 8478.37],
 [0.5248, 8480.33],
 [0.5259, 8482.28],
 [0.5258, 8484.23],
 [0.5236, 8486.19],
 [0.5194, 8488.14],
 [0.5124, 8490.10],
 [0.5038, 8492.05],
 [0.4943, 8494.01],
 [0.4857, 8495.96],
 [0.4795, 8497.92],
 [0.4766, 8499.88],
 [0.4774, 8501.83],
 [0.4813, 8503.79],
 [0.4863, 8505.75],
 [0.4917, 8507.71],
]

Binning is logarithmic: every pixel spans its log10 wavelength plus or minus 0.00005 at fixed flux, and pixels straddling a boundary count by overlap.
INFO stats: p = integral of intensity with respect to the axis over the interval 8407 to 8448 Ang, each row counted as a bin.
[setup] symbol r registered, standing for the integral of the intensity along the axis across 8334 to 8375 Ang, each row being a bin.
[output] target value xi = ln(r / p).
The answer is 0.021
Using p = 21.4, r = 21.9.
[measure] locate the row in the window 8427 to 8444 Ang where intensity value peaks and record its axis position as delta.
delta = 8443.31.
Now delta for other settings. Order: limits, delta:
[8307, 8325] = 8308.31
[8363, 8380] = 8363.97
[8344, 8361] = 8352.43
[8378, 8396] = 8394.84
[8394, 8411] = 8400.64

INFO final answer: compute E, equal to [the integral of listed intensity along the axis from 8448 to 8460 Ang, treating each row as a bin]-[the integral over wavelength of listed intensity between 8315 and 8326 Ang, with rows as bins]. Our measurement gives 0.30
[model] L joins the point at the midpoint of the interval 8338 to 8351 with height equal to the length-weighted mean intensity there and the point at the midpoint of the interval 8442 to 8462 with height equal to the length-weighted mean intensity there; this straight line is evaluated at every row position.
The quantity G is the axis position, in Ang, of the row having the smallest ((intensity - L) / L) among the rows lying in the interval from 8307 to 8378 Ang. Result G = 8314.05 Ang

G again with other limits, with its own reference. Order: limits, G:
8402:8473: 8431.65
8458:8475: 8462.77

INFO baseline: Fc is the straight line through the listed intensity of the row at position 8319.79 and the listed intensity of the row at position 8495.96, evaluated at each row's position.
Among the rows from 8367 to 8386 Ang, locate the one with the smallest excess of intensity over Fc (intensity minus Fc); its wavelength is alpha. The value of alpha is 8375.54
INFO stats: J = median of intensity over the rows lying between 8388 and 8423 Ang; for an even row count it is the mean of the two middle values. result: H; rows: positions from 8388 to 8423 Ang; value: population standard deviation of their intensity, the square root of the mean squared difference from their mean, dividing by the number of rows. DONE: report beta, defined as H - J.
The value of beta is -0.533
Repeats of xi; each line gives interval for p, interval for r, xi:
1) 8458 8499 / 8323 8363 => 0.022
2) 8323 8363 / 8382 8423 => 0.036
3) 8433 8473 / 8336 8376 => 0.040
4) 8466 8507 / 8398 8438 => 0.022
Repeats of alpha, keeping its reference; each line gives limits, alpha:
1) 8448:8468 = 8462.77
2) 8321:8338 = 8321.71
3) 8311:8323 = 8314.05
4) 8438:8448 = 8447.20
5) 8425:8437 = 8431.65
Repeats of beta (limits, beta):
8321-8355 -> -0.527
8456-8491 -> -0.506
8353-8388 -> -0.522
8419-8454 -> -0.510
